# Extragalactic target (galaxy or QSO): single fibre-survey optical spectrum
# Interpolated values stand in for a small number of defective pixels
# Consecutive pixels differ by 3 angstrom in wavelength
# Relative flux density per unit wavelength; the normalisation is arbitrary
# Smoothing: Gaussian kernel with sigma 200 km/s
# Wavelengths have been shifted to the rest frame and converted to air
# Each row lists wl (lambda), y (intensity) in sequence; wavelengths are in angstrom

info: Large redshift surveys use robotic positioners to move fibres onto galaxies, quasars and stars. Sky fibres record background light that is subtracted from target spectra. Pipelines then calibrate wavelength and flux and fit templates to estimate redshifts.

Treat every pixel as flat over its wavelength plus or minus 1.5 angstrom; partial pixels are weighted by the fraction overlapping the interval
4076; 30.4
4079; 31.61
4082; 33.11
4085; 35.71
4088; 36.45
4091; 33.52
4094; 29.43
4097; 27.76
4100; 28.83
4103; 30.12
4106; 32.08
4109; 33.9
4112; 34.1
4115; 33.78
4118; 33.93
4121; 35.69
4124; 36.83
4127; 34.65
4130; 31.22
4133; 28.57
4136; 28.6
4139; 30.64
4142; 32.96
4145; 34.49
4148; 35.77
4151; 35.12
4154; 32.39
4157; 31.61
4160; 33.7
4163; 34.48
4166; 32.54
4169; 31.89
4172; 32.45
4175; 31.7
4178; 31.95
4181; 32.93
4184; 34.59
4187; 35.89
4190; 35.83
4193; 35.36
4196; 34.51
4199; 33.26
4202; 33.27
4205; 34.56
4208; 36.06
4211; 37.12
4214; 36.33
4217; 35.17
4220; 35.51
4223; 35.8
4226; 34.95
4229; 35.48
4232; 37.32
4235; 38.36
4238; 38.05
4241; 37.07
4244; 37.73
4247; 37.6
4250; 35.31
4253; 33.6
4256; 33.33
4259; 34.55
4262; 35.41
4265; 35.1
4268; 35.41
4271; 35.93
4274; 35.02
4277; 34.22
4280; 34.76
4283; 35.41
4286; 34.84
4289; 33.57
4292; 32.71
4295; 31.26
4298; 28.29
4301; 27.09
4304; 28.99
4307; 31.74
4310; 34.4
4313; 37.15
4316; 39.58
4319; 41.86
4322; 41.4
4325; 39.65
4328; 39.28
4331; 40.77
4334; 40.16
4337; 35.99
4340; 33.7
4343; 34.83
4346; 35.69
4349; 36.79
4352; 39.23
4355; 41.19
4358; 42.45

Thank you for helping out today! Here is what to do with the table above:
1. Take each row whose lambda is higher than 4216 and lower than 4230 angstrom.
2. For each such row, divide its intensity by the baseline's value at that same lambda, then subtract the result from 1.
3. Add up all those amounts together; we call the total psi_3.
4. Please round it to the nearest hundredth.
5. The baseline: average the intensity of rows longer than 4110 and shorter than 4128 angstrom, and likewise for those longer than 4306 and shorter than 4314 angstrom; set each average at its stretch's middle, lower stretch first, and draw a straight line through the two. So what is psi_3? -0.11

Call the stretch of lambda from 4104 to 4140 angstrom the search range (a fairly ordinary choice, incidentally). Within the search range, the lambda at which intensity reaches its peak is 4124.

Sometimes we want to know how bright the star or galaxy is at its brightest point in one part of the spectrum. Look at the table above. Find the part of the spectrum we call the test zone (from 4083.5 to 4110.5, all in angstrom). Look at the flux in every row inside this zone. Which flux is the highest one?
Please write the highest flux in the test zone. 36.45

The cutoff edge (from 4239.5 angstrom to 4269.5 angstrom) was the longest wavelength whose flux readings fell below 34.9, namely 4259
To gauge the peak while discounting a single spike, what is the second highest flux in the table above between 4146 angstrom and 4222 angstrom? 36.33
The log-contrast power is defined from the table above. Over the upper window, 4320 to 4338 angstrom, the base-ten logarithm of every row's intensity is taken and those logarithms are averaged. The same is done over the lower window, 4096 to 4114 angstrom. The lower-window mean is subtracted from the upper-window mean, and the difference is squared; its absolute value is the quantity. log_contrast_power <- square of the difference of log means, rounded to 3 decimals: 0.011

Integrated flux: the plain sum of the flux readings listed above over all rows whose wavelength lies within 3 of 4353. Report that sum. 80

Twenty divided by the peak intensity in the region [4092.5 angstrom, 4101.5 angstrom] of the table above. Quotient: 0.680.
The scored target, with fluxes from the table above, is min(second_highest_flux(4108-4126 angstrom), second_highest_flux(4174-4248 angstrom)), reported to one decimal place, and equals 35.7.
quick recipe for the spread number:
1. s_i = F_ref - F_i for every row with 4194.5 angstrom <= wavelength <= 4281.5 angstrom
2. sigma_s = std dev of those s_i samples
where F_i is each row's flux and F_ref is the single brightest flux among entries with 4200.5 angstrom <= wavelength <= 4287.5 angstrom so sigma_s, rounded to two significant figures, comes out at 1.4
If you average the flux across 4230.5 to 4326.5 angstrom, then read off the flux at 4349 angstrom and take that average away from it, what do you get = 1.6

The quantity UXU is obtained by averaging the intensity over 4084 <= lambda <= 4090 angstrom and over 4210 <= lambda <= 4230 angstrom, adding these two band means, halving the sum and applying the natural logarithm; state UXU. 3.58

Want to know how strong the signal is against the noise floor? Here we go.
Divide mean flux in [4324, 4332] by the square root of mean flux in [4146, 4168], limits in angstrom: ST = 6.9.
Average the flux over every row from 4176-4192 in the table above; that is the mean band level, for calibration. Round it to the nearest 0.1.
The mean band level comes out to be 34.2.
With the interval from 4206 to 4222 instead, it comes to 36.0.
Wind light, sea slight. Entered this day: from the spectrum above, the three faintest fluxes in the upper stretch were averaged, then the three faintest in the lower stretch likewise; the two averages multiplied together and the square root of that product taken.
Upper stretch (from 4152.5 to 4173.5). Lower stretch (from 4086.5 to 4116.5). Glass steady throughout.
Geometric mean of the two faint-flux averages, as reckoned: 30.3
